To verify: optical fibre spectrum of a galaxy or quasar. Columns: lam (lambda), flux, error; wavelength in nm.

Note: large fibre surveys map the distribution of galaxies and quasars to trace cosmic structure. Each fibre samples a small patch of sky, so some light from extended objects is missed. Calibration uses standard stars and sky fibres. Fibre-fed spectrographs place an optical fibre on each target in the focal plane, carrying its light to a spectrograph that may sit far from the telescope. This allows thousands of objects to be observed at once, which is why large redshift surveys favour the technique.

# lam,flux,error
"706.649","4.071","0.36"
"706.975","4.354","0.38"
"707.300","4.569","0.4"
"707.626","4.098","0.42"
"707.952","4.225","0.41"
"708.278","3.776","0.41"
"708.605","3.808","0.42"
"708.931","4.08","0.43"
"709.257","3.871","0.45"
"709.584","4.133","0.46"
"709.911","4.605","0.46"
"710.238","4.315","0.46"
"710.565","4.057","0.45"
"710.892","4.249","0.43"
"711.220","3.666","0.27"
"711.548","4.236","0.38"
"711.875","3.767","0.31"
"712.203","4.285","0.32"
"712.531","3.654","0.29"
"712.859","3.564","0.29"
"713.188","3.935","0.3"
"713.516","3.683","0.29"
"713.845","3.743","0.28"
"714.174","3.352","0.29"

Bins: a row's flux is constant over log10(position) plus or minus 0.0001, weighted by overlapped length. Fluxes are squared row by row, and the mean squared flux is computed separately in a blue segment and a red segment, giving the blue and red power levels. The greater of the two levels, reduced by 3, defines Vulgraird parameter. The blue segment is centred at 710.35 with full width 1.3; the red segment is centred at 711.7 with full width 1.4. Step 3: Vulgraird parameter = 15.6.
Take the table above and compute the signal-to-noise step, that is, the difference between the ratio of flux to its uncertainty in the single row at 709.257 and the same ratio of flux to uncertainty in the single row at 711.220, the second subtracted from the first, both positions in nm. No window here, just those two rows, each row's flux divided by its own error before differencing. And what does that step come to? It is -5.0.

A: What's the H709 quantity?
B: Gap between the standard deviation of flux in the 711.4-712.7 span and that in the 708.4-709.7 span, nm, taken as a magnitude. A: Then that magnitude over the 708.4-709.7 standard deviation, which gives 1.04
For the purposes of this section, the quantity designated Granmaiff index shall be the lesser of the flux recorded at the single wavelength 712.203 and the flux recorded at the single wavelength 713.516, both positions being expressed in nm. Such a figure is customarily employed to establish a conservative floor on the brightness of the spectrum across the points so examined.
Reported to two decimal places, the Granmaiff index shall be 3.68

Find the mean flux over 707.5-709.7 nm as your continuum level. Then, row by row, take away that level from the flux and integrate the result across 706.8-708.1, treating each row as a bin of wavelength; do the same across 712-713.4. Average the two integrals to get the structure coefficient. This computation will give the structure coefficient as 0.11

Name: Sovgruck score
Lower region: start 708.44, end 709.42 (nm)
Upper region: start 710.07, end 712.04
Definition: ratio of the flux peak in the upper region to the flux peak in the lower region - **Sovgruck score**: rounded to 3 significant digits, 1.06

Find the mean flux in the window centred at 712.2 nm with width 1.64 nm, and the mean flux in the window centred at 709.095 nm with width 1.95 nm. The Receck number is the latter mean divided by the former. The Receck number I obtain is 1.04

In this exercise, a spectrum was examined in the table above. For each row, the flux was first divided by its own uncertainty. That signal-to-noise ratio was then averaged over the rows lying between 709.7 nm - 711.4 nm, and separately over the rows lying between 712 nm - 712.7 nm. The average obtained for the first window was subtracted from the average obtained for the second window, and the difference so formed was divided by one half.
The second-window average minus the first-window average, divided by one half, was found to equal 5.2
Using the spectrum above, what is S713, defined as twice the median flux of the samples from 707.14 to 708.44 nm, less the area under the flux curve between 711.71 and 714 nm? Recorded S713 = 0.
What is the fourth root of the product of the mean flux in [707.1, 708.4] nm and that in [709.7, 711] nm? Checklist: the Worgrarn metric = 2.06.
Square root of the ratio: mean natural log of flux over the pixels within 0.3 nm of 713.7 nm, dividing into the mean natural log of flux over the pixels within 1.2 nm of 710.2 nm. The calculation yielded 1.039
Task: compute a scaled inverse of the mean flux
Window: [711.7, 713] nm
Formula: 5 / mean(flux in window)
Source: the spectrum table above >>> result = 1.31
